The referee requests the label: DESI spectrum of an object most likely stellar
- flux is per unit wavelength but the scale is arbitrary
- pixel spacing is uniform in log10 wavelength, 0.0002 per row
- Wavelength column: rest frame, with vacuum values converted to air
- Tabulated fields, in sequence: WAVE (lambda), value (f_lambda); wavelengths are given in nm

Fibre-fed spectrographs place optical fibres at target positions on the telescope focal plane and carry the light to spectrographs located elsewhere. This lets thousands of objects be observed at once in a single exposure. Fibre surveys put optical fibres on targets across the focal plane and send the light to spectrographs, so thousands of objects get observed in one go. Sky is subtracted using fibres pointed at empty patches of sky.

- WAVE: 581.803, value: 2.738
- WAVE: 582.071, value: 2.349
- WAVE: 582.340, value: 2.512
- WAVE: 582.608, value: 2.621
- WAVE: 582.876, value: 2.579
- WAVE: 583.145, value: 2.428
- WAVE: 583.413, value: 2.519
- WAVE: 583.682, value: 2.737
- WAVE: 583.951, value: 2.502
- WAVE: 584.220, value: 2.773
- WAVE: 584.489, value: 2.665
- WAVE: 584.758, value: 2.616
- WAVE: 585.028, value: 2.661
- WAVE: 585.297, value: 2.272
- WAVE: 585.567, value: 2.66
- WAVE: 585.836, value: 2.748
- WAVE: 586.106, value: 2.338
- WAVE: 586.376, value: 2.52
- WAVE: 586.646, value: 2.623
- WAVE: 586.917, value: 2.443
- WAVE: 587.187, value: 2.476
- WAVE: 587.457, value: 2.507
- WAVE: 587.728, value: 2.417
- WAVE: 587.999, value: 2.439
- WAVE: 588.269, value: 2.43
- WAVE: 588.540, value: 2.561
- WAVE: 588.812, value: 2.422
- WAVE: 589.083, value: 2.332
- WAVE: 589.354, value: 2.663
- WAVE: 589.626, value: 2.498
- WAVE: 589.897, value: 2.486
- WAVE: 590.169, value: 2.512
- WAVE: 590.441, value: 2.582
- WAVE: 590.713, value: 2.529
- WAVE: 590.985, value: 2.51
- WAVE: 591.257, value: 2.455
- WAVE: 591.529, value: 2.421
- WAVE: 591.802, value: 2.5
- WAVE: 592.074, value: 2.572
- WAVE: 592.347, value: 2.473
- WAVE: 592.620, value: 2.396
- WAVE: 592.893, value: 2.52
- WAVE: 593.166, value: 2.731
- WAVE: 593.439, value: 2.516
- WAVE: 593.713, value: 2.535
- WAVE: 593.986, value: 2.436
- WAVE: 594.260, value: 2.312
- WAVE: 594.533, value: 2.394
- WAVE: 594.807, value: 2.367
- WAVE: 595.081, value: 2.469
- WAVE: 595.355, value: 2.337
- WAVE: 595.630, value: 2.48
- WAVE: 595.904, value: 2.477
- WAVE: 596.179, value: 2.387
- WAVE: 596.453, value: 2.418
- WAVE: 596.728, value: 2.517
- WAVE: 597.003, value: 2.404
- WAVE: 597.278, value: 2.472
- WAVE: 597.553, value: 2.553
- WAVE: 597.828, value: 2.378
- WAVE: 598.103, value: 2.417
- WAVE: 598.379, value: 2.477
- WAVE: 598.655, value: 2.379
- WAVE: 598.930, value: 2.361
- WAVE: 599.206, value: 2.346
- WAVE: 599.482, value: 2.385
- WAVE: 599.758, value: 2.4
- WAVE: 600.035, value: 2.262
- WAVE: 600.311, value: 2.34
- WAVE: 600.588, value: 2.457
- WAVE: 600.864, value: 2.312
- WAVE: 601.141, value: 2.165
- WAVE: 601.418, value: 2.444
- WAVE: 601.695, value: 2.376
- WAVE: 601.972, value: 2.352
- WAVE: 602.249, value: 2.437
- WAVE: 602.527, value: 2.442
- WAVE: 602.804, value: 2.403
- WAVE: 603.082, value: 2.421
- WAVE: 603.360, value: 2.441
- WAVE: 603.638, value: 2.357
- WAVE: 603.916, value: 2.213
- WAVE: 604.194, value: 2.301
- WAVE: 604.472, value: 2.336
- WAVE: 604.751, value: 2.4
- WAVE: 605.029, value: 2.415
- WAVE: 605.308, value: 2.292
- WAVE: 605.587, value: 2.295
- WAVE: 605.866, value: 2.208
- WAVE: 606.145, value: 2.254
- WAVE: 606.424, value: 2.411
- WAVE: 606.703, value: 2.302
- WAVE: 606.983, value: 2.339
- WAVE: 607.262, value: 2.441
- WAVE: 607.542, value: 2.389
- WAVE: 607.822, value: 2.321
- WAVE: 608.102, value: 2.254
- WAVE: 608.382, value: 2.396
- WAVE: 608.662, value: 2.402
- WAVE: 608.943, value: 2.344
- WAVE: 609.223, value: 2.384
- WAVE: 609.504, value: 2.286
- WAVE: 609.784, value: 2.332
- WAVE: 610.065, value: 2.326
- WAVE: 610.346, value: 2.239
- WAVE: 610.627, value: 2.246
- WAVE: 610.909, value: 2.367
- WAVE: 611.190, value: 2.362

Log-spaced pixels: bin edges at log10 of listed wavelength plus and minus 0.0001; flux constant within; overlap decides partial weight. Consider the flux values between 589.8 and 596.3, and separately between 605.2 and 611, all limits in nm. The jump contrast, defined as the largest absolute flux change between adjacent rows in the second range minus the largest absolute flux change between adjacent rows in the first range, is -0.06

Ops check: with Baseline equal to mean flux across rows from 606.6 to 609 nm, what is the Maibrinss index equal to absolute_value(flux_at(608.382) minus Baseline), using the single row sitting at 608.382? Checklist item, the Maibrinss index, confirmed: 0.04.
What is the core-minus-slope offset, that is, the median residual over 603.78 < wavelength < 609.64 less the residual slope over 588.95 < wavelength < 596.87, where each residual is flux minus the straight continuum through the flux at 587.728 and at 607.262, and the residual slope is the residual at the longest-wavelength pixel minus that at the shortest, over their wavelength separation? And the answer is -0.12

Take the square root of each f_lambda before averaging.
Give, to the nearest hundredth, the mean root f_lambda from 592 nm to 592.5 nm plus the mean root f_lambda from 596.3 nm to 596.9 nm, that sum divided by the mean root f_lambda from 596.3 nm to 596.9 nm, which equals 2.01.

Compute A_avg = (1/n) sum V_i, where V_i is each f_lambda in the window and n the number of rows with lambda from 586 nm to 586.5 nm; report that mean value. 2.43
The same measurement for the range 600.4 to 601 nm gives 2.38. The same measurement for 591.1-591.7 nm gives 2.44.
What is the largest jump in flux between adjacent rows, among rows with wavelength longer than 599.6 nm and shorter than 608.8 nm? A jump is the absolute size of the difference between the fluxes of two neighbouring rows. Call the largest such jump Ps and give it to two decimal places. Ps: 0.28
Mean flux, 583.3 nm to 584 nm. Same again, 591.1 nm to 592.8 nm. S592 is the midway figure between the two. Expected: 2.53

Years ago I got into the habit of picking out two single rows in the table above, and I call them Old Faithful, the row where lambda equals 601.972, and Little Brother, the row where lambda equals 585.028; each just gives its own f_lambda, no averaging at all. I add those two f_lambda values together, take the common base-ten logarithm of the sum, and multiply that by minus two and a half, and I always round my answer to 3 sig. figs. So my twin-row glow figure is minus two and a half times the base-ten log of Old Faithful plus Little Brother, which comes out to -1.75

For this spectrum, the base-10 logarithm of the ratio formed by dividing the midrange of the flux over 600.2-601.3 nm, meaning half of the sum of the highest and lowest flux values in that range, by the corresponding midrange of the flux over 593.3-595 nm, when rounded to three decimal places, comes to -0.021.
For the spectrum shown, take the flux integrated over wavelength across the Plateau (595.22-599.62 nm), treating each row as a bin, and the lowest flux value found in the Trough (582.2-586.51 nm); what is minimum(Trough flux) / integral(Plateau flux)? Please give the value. 0.213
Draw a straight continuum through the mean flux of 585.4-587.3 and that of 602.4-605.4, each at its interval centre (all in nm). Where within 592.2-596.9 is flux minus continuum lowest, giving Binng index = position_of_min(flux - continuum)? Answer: 594.260 nm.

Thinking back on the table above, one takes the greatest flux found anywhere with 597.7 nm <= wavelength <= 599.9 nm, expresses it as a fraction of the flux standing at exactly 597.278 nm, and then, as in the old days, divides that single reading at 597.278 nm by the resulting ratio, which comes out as 2.47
